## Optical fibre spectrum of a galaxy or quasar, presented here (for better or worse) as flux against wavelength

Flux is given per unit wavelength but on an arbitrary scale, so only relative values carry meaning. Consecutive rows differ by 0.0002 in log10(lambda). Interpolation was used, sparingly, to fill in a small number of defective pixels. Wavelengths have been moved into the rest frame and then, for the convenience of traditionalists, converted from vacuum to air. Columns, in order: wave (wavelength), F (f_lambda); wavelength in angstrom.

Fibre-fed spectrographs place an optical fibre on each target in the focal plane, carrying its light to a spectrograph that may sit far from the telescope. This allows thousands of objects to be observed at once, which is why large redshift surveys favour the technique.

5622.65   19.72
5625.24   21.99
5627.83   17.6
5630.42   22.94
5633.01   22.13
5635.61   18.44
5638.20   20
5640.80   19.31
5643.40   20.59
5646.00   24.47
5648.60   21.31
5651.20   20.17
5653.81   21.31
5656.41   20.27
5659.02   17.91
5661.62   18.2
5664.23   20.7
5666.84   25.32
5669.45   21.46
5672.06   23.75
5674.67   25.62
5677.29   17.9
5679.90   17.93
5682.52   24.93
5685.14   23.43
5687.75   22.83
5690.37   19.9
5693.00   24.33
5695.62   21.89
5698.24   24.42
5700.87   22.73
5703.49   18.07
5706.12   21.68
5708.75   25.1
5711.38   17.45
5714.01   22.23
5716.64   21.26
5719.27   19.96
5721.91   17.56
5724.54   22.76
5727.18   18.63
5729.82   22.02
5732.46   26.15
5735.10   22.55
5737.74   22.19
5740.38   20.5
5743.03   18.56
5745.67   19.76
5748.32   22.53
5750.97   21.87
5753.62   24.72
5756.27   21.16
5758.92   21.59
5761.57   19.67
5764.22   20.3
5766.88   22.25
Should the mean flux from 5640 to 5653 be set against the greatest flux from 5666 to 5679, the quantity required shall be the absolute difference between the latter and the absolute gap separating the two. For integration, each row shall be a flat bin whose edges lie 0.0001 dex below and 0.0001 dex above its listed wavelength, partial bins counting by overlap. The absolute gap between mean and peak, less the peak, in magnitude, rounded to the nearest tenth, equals 21.2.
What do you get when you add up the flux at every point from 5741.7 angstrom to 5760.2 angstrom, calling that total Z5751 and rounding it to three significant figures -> 150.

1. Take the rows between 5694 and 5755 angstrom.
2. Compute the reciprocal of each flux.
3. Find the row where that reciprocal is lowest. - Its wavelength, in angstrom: 5732.46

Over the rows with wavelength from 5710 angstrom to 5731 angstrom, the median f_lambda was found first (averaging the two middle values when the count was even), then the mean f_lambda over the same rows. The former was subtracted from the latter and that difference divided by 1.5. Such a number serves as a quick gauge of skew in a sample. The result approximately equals -0.25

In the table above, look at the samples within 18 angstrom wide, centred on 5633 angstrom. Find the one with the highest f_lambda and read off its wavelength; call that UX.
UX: 5630.42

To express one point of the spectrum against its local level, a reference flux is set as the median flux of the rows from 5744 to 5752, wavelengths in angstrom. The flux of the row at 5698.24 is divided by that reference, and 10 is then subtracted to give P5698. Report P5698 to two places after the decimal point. -8.88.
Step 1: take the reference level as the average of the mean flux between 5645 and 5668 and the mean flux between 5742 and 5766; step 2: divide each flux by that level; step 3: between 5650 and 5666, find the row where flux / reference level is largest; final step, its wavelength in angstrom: 5653.81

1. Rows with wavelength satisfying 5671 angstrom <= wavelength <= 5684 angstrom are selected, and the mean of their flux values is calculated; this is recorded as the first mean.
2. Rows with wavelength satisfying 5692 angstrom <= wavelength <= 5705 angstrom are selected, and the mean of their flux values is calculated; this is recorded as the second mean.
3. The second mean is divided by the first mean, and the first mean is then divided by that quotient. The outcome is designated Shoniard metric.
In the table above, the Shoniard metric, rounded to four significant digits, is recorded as 21.77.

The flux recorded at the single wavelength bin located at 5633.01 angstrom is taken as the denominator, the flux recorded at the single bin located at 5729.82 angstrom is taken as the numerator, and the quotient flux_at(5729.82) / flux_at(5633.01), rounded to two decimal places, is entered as 1.00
